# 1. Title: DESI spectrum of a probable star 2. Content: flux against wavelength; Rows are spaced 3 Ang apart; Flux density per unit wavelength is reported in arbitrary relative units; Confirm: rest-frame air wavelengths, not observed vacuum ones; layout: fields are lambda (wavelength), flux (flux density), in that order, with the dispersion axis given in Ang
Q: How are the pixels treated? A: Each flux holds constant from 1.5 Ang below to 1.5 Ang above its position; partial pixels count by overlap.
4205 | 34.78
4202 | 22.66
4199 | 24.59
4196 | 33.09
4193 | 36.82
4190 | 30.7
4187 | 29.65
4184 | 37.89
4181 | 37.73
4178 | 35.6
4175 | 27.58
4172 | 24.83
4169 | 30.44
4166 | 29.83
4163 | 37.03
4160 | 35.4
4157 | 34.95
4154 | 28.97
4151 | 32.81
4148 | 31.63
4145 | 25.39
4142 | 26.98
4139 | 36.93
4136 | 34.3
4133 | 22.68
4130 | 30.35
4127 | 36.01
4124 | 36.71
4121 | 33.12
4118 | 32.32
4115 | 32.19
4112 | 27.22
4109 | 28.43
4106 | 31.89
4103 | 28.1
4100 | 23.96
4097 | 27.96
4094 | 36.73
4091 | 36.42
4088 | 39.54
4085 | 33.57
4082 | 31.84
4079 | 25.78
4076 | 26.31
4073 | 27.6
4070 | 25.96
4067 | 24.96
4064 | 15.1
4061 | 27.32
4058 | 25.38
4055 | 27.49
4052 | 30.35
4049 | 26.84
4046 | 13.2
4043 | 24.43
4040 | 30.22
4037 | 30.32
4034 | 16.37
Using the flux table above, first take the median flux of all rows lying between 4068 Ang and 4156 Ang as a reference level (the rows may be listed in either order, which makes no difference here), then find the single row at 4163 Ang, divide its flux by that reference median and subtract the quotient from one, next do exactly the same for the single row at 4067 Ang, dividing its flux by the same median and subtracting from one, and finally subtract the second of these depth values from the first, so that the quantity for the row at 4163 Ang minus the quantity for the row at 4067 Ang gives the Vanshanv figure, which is -0.38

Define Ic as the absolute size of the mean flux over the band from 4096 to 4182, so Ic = 31.1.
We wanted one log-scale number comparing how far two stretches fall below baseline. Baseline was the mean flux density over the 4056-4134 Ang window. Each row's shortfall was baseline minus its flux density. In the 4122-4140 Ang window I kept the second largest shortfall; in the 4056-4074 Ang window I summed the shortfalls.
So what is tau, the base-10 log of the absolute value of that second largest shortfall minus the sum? 1.5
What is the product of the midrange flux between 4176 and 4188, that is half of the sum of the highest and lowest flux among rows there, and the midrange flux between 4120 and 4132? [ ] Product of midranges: 1132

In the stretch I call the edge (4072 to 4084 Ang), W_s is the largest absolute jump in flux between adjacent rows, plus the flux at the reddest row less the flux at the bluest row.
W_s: 10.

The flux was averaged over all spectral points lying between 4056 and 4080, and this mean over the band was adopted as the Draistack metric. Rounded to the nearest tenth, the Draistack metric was 24.8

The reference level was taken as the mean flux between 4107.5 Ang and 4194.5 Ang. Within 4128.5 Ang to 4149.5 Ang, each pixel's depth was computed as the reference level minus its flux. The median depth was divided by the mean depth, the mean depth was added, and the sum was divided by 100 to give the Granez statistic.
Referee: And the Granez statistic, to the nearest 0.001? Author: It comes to 0.028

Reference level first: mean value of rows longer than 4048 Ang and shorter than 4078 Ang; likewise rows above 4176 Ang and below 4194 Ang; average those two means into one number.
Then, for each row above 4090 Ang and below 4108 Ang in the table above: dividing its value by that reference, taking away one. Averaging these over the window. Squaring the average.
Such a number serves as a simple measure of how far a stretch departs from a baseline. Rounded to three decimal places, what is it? 0.000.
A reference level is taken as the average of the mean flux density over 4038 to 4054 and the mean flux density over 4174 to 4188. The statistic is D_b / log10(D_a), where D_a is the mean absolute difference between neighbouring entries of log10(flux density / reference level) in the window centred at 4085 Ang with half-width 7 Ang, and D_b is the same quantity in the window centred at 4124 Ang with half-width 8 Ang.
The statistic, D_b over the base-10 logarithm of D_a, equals -0.027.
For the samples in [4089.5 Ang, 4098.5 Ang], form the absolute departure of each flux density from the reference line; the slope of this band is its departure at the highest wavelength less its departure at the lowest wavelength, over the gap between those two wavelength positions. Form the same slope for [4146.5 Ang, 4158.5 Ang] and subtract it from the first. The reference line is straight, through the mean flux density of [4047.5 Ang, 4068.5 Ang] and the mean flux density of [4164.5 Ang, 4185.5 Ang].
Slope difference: -1.8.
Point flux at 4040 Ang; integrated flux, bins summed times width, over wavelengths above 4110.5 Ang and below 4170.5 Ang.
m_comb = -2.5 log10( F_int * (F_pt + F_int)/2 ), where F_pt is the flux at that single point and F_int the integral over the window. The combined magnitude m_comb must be -15.7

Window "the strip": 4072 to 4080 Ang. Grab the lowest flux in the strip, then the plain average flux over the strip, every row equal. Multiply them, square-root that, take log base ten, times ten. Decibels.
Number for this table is 14.2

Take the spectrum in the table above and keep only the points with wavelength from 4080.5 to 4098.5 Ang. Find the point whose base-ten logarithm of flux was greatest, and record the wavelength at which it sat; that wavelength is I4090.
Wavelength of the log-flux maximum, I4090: 4088 Ang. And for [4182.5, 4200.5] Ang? 4184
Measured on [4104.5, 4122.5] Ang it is 4121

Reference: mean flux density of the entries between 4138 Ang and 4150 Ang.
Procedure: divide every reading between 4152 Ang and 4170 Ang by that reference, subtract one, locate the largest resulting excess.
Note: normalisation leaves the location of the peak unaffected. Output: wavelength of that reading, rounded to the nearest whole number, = 4163 Ang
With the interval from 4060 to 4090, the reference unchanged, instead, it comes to 4088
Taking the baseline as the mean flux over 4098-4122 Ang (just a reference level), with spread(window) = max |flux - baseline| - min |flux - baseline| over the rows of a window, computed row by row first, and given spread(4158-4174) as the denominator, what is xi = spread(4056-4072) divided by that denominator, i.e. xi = 1.7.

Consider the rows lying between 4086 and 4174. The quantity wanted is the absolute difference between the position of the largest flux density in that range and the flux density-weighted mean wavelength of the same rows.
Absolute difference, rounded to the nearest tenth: 41.6 Ang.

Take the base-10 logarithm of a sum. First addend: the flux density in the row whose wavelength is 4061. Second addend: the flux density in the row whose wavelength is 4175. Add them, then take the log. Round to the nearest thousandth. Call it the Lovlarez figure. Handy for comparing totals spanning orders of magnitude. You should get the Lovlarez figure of 1.740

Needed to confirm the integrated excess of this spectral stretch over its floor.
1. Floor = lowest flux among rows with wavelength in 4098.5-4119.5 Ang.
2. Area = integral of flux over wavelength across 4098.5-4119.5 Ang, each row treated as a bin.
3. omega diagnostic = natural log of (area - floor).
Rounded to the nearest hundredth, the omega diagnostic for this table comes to 6.38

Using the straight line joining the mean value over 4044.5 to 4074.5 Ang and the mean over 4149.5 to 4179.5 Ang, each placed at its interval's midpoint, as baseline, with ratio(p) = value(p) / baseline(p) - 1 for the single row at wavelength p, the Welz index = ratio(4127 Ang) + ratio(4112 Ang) 0.21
